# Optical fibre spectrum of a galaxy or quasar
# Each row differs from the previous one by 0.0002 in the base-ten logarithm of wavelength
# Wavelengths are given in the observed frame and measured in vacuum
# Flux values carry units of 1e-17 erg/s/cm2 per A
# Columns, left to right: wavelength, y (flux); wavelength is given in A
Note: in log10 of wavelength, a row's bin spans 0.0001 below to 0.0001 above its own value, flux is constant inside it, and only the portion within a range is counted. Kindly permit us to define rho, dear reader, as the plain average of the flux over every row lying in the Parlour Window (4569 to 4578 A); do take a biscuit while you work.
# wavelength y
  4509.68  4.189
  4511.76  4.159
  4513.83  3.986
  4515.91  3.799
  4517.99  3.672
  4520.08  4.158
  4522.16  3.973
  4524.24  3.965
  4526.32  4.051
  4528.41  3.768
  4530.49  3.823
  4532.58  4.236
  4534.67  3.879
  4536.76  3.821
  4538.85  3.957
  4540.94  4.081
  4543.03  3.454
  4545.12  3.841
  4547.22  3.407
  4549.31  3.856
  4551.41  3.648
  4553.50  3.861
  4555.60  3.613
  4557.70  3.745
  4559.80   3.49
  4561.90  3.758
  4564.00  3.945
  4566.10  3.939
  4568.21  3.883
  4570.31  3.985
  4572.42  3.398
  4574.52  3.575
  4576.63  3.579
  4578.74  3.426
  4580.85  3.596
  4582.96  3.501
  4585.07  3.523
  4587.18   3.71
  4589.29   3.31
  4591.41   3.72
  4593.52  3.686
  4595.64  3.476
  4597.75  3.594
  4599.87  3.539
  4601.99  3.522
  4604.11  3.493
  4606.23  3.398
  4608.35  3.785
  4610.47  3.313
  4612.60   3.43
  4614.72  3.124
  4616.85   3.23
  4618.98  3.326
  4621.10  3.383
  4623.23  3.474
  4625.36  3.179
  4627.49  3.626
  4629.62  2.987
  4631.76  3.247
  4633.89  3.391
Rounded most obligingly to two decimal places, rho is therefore 3.63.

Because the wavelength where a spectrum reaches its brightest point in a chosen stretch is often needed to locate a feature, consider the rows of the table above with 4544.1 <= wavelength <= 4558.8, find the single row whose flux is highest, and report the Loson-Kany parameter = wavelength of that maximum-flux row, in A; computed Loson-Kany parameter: 4553.50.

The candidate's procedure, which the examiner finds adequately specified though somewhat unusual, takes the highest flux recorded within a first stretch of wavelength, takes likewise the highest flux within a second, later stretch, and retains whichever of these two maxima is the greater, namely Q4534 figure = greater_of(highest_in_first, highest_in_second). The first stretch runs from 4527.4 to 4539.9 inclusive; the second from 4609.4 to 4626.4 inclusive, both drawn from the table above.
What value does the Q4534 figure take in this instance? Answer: 4.24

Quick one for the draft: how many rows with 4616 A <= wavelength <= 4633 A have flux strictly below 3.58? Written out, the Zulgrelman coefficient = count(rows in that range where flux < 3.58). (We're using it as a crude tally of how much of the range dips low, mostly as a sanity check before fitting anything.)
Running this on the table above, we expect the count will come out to 7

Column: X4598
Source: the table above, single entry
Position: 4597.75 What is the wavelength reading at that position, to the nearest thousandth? 3.594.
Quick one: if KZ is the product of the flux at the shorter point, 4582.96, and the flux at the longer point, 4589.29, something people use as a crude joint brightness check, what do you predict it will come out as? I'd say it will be 11.6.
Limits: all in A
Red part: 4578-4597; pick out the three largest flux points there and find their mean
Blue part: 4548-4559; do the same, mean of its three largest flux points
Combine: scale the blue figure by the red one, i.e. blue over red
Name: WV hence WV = 1.031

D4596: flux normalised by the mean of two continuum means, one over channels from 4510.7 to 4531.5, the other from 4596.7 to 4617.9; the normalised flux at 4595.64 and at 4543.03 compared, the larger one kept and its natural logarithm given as -0.060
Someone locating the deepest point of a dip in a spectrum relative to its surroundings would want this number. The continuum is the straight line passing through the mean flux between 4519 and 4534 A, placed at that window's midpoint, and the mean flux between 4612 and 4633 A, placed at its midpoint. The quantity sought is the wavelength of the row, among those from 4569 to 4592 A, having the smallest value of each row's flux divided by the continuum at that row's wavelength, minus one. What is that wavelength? 4572.42 A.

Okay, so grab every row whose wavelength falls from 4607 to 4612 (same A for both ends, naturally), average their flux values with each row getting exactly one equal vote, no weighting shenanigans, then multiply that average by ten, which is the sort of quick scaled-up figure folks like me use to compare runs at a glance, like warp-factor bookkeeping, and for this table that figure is 35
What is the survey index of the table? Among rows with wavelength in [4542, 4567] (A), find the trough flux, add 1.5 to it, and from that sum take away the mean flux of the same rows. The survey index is 1.19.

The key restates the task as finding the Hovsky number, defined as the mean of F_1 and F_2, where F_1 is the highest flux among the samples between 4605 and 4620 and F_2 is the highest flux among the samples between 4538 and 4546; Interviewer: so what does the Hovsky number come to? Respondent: 3.93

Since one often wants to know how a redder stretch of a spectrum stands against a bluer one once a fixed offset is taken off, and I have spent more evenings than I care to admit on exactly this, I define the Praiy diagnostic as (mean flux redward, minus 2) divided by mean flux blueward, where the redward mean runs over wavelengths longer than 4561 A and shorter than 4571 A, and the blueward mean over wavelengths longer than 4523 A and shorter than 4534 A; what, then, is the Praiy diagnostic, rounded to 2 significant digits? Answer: 0.48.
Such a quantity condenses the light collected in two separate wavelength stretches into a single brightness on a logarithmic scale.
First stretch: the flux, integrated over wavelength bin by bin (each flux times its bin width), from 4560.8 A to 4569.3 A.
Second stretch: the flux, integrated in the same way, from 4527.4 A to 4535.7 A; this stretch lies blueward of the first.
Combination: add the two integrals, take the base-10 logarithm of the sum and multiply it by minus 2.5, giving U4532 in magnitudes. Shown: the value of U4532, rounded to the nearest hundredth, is -4.54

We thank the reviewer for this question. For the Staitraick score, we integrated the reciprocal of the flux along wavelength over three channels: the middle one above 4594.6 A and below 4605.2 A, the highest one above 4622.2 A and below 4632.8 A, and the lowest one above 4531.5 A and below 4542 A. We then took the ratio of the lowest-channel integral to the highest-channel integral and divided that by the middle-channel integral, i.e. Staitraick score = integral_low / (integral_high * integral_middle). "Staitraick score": 0.27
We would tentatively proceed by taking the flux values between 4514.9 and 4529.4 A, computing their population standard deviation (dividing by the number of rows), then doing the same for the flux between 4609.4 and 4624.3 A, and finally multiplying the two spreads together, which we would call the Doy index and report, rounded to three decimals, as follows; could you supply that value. 0.018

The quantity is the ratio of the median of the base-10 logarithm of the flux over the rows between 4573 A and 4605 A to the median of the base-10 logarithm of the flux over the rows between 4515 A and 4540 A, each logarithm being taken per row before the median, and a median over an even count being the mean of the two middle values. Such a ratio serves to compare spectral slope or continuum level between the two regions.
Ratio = 0.93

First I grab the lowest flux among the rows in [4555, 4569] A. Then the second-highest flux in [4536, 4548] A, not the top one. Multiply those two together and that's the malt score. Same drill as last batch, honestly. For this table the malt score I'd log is 13.8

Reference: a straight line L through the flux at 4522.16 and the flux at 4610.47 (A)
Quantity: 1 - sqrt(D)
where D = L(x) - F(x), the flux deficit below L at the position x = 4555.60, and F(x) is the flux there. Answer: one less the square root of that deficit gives 0.67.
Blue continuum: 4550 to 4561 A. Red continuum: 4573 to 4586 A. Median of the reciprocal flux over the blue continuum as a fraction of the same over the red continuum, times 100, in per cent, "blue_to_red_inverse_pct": 97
